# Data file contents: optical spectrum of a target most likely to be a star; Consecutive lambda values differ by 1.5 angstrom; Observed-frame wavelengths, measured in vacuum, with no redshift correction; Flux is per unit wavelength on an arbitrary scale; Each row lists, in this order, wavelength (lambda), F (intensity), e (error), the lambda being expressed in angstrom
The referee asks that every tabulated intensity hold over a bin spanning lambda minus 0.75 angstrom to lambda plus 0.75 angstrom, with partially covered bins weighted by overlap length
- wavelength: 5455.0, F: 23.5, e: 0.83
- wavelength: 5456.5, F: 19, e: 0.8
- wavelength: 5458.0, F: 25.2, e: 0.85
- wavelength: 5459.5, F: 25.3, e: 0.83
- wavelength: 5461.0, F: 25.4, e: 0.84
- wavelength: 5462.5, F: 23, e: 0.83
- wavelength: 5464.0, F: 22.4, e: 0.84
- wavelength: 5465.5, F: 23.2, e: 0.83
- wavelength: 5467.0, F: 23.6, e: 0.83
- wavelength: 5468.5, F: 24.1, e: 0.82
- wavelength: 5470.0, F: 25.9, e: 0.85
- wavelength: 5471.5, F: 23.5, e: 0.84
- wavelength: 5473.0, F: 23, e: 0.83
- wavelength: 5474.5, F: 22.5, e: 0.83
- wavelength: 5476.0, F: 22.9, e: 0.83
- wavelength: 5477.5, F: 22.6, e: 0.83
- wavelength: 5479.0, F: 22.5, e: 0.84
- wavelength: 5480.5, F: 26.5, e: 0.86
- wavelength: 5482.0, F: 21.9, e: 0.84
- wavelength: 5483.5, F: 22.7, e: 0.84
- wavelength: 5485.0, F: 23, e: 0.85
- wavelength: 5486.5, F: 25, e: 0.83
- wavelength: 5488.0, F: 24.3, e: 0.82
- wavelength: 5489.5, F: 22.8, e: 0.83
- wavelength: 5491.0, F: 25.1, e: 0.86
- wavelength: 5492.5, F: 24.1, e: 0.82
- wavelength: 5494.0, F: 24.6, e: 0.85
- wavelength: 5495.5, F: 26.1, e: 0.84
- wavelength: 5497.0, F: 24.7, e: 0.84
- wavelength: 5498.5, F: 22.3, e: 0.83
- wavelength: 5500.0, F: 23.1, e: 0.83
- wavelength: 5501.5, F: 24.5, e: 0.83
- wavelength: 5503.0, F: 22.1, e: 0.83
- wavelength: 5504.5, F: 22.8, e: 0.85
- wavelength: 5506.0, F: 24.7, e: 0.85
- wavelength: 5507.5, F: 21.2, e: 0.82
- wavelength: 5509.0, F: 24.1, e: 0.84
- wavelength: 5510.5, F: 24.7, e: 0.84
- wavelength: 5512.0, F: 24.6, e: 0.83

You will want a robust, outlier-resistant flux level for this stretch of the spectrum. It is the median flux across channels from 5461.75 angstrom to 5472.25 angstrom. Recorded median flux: 23.5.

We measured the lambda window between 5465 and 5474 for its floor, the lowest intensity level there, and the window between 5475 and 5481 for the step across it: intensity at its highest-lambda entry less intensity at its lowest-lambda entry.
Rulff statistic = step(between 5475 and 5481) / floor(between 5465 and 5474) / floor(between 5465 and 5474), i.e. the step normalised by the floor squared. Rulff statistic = 0.0068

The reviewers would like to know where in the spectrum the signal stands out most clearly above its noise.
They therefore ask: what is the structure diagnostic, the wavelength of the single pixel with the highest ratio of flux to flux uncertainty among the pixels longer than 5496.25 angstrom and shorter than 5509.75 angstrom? 5501.5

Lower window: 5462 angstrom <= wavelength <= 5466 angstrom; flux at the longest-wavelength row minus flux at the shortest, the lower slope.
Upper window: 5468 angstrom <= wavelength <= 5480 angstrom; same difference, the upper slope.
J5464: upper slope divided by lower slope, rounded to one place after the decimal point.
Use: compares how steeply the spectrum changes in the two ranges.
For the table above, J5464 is -8.0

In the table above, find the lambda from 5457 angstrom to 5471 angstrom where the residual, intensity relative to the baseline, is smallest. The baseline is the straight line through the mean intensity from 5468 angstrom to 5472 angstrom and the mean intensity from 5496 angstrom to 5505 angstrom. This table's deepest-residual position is 5464.0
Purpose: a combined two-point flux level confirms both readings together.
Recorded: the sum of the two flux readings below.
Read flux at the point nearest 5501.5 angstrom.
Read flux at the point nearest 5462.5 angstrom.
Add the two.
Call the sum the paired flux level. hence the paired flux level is 47.5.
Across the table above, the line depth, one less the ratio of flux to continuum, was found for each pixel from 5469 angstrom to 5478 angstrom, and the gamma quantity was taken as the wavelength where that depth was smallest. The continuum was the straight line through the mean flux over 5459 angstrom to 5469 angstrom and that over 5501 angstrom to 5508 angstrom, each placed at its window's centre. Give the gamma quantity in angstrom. 5470.0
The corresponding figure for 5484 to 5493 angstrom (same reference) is 5491.0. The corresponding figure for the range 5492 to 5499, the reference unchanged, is 5495.5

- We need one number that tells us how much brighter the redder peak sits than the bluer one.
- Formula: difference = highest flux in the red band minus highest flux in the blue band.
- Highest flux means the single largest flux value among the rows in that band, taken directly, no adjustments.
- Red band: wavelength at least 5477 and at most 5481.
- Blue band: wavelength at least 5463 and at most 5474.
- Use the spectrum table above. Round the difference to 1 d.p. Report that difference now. 0.6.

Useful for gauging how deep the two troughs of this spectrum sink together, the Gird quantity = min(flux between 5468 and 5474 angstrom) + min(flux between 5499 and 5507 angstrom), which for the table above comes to 45.1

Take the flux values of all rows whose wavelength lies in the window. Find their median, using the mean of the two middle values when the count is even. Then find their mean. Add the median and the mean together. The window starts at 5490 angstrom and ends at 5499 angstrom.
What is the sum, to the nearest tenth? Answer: 49.1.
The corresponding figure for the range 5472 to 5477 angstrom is 45.7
